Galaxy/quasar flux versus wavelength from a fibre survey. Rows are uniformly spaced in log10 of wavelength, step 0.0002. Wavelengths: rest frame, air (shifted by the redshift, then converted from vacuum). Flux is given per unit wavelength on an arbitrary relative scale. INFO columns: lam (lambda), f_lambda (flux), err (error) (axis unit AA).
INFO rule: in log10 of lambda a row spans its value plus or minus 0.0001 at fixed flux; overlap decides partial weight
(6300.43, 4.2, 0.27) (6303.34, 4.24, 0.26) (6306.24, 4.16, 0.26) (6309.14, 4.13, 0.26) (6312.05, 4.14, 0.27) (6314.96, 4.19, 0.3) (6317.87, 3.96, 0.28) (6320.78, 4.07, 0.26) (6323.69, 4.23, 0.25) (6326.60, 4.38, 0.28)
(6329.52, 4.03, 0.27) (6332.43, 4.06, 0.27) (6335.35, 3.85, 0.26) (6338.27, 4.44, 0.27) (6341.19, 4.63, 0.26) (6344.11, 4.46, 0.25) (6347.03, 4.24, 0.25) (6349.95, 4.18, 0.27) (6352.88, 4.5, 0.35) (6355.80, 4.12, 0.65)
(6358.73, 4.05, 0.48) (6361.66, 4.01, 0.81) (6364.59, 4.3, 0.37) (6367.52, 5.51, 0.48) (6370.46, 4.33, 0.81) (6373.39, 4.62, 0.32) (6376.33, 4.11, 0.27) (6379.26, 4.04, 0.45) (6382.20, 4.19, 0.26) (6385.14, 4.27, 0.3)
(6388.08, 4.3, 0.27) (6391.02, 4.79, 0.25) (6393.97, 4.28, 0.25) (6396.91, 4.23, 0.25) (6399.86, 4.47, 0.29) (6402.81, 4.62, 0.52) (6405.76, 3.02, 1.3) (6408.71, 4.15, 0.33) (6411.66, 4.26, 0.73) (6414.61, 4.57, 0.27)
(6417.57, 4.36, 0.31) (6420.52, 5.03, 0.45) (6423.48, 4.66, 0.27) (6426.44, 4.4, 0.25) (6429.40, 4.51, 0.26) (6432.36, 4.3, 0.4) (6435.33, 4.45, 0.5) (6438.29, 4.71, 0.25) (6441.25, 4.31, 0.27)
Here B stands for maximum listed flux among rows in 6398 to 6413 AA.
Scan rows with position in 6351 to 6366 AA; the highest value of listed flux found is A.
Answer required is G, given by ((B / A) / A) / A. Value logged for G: 0.051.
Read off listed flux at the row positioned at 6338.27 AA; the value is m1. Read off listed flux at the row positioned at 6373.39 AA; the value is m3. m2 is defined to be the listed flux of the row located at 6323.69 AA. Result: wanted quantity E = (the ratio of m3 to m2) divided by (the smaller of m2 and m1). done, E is 0.26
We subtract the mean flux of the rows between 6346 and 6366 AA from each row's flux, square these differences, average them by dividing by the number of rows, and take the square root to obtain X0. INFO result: 0.2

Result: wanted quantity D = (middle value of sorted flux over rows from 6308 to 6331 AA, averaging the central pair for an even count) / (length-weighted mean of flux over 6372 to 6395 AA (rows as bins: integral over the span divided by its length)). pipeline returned 0.96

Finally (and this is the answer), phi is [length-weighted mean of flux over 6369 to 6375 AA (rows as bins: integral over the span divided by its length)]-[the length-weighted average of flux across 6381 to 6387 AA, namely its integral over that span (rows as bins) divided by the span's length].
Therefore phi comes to 0.2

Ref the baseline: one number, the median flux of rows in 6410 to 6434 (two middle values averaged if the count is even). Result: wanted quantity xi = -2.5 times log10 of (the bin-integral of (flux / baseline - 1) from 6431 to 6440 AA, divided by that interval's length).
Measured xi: 5.4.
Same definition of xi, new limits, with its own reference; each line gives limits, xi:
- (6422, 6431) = 4.6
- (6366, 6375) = 2.8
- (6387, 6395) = 5.9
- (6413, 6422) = 3.4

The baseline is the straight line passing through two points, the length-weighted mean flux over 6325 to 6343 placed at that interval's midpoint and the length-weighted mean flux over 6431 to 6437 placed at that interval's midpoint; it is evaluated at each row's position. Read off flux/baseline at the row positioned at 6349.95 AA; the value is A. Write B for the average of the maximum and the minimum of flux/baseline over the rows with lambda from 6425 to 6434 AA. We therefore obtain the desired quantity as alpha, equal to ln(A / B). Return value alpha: -0.02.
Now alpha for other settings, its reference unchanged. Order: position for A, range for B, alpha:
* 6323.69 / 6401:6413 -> 0.13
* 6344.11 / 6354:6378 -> -0.06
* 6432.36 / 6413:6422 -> -0.09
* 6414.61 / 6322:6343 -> 0.05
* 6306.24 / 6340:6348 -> -0.05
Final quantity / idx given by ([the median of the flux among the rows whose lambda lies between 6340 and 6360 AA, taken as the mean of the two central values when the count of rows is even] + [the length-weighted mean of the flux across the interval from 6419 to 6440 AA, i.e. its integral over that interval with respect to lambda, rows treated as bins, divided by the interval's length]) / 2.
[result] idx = 4.41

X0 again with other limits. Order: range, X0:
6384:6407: 0.5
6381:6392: 0.2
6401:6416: 0.6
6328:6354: 0.2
